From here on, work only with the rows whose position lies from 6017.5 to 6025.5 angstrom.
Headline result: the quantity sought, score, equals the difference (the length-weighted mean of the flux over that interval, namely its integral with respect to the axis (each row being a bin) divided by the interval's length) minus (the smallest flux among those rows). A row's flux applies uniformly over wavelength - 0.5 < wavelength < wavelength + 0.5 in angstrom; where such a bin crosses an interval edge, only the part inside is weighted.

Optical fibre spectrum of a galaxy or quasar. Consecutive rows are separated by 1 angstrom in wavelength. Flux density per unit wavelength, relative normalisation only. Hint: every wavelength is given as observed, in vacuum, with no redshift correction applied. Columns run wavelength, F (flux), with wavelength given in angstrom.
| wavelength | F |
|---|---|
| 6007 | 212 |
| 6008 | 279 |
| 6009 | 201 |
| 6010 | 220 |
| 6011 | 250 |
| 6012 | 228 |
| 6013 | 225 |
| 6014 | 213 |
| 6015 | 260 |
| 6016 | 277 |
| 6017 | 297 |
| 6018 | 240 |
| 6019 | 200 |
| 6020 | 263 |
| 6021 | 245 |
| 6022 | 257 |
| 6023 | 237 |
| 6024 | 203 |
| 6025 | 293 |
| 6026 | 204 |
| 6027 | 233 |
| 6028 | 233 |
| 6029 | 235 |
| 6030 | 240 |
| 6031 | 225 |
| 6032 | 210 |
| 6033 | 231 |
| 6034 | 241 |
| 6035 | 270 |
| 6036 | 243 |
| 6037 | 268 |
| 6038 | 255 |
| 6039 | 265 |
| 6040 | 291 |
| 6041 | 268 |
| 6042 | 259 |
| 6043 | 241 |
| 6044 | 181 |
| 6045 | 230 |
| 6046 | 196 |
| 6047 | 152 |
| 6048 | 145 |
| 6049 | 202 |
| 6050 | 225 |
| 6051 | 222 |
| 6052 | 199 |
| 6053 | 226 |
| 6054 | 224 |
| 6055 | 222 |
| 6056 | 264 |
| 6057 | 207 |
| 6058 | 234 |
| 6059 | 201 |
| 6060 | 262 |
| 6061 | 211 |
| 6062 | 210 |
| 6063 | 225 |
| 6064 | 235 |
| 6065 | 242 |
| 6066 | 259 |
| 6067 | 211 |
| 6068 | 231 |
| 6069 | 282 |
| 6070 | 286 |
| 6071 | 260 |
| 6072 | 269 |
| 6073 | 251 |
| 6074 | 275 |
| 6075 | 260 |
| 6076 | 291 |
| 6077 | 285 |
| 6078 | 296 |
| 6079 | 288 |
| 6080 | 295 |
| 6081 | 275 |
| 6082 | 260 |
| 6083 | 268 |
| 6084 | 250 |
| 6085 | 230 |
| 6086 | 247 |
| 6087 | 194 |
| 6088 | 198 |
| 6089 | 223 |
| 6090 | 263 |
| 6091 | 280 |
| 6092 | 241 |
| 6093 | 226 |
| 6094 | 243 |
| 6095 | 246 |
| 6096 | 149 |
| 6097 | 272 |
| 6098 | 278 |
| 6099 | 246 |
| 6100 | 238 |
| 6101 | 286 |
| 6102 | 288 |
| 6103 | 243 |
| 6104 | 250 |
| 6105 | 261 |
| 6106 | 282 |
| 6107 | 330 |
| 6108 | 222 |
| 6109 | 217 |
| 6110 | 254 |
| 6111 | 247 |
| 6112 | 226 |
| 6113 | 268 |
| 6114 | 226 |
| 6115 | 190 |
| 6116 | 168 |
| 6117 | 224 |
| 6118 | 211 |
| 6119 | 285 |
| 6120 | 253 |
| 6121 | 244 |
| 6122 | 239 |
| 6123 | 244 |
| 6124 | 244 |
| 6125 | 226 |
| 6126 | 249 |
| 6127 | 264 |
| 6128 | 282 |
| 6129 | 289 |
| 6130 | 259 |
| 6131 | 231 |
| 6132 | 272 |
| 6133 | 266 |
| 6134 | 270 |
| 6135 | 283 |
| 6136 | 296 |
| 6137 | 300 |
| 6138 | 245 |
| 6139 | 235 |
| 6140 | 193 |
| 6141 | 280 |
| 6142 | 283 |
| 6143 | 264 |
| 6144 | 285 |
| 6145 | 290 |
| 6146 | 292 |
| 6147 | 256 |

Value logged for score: 42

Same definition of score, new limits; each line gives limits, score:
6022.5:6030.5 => 32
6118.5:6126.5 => 22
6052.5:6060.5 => 29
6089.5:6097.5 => 91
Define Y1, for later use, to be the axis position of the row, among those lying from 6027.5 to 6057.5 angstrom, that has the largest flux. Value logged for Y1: 6040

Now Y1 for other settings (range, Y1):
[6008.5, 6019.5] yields 6017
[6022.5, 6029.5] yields 6025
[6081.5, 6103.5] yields 6102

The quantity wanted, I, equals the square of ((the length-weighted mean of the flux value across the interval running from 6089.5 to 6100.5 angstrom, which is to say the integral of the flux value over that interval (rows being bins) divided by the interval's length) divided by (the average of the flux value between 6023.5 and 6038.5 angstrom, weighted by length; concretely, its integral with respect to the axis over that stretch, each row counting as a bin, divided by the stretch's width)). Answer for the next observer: 1.04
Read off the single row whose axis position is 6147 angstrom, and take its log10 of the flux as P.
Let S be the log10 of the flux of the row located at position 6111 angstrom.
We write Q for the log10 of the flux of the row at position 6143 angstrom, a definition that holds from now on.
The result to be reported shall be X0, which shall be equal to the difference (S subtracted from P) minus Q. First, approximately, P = 2.41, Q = 2.42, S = 2.39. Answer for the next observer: -2.41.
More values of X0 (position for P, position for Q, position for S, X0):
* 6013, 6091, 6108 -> -2.44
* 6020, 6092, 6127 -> -2.38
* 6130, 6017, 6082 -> -2.47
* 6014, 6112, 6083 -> -2.45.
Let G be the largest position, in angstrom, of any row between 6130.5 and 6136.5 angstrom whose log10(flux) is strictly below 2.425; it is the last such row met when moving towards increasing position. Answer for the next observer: 6133 angstrom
